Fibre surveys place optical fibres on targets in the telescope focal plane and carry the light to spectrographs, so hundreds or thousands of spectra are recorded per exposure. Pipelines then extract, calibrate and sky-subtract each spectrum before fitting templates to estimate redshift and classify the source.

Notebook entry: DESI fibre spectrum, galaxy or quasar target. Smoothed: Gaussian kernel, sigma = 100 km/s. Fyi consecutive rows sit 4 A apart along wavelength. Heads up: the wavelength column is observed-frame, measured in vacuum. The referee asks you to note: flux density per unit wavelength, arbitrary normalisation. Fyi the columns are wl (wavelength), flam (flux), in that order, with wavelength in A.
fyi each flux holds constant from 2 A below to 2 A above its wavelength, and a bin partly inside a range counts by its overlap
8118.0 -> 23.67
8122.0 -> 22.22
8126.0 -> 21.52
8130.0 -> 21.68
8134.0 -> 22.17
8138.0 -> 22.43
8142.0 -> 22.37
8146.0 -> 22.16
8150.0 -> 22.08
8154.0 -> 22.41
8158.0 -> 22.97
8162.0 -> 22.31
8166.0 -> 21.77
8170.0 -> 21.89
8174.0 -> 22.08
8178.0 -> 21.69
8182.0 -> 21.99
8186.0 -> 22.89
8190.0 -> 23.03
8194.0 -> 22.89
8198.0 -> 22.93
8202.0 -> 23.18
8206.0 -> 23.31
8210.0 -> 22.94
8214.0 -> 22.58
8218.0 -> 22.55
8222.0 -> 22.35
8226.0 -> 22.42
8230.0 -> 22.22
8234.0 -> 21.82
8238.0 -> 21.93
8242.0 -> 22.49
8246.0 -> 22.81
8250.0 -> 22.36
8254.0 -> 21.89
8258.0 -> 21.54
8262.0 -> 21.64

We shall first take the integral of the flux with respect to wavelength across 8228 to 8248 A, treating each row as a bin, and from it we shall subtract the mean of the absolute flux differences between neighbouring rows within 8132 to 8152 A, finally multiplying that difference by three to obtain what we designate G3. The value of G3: 1335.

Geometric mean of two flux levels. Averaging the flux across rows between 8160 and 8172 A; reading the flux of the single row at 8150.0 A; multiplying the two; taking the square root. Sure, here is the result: 22.0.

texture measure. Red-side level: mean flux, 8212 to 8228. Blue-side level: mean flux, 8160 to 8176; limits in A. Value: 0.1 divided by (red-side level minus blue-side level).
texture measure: 0.22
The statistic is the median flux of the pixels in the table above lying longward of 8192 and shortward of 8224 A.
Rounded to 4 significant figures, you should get 22.91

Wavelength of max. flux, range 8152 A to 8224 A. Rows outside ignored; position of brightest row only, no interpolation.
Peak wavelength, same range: 8206.0 A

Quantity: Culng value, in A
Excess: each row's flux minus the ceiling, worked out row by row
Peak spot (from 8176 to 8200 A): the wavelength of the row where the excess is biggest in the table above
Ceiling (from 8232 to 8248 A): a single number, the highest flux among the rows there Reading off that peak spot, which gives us 8190.0 A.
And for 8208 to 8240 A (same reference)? 8210.0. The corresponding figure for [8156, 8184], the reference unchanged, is 8158.0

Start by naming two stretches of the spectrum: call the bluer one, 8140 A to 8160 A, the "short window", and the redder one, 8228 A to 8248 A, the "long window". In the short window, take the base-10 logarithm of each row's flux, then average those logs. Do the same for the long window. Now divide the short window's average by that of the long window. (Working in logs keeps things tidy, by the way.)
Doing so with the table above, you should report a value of 1.00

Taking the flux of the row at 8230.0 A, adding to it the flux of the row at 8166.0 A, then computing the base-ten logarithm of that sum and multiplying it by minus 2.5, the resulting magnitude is -4.11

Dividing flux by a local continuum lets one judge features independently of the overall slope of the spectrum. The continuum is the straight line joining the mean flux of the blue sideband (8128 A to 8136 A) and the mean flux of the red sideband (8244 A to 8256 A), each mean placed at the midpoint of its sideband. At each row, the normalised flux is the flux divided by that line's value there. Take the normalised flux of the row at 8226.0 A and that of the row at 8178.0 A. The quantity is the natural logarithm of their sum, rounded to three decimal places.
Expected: 0.687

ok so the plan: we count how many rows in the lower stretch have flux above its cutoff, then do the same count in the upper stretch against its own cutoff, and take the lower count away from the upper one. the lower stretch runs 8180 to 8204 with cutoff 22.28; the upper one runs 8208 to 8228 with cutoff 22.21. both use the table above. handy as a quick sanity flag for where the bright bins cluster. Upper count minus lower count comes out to 0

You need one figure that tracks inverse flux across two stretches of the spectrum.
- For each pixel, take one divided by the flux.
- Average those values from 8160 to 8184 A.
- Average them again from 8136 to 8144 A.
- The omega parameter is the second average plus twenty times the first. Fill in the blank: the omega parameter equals 0.956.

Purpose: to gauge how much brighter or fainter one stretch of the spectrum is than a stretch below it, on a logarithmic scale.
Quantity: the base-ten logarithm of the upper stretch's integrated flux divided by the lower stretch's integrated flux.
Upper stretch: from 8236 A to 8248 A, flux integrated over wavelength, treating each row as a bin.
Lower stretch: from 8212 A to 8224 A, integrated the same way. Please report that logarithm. -0.002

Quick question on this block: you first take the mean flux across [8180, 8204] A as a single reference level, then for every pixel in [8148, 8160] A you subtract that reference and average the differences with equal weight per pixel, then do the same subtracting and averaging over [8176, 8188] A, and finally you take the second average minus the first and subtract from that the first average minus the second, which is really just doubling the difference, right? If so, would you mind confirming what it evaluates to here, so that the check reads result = -0.59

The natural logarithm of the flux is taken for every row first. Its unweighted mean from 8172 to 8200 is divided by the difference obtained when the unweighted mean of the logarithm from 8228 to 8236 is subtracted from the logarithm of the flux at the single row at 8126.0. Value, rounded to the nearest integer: -136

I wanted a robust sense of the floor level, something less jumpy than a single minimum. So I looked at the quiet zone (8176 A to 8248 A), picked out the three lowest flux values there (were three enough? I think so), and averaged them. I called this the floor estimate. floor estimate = 21.8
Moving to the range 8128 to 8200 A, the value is 21.7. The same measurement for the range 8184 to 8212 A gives 22.9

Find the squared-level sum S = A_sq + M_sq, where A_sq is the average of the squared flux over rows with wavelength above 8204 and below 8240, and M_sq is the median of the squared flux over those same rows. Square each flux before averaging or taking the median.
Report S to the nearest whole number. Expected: 1007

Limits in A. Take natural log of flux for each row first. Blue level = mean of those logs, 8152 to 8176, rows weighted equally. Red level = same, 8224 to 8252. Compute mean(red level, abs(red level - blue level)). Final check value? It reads 1.55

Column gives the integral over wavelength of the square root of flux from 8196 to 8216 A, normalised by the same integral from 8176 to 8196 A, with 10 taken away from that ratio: -8.989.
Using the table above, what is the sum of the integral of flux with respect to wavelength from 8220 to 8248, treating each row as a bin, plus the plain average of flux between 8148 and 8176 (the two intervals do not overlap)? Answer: 646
